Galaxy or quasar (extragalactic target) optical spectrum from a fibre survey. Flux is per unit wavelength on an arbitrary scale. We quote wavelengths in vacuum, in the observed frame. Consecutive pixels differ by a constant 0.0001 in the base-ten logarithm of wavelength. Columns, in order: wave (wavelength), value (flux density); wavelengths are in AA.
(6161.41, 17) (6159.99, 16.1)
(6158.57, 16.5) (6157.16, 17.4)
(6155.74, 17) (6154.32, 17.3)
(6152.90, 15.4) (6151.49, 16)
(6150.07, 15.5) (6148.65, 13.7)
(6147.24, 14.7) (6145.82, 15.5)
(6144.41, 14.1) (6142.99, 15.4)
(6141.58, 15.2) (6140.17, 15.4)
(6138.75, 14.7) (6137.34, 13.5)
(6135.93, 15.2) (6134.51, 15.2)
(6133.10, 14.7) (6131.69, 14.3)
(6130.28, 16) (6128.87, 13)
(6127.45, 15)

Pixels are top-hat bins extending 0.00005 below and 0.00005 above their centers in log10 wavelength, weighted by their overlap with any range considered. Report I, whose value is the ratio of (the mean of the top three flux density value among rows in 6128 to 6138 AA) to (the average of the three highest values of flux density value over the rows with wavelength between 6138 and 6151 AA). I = 1.00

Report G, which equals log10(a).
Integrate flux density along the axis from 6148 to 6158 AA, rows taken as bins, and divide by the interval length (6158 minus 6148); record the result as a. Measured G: 1.21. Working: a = 16.1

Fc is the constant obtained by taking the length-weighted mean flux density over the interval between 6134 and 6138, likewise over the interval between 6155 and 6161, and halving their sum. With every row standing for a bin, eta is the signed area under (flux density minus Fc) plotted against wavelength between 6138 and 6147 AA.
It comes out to -6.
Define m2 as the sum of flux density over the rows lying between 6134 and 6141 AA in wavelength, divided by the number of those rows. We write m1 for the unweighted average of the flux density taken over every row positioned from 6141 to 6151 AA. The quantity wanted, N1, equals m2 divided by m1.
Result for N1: 1.00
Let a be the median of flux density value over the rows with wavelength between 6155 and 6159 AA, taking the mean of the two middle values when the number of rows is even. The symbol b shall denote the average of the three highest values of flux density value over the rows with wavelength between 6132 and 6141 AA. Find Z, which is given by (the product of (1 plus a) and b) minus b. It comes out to 260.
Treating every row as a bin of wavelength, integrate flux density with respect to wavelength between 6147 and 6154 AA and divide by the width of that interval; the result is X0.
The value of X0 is 15.2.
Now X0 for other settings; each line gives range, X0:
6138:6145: 15.0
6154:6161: 16.8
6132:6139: 14.6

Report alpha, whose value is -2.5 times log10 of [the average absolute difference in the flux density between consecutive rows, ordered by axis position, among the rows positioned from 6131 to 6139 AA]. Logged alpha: 0.30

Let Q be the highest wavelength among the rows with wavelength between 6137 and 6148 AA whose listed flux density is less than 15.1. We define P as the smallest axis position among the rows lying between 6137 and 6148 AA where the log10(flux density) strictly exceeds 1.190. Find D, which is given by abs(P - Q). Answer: 1.4 AA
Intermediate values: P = 6145.82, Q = 6147.24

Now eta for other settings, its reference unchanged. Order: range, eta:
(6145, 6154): -4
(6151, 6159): 7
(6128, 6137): -9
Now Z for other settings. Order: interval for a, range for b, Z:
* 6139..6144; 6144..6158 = 265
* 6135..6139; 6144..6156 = 246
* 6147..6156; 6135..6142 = 237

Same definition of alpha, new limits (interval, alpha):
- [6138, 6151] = 0.08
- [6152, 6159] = 0.14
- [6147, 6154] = 0.03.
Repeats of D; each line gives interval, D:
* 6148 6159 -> 1.4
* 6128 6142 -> 8.5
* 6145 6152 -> 2.8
